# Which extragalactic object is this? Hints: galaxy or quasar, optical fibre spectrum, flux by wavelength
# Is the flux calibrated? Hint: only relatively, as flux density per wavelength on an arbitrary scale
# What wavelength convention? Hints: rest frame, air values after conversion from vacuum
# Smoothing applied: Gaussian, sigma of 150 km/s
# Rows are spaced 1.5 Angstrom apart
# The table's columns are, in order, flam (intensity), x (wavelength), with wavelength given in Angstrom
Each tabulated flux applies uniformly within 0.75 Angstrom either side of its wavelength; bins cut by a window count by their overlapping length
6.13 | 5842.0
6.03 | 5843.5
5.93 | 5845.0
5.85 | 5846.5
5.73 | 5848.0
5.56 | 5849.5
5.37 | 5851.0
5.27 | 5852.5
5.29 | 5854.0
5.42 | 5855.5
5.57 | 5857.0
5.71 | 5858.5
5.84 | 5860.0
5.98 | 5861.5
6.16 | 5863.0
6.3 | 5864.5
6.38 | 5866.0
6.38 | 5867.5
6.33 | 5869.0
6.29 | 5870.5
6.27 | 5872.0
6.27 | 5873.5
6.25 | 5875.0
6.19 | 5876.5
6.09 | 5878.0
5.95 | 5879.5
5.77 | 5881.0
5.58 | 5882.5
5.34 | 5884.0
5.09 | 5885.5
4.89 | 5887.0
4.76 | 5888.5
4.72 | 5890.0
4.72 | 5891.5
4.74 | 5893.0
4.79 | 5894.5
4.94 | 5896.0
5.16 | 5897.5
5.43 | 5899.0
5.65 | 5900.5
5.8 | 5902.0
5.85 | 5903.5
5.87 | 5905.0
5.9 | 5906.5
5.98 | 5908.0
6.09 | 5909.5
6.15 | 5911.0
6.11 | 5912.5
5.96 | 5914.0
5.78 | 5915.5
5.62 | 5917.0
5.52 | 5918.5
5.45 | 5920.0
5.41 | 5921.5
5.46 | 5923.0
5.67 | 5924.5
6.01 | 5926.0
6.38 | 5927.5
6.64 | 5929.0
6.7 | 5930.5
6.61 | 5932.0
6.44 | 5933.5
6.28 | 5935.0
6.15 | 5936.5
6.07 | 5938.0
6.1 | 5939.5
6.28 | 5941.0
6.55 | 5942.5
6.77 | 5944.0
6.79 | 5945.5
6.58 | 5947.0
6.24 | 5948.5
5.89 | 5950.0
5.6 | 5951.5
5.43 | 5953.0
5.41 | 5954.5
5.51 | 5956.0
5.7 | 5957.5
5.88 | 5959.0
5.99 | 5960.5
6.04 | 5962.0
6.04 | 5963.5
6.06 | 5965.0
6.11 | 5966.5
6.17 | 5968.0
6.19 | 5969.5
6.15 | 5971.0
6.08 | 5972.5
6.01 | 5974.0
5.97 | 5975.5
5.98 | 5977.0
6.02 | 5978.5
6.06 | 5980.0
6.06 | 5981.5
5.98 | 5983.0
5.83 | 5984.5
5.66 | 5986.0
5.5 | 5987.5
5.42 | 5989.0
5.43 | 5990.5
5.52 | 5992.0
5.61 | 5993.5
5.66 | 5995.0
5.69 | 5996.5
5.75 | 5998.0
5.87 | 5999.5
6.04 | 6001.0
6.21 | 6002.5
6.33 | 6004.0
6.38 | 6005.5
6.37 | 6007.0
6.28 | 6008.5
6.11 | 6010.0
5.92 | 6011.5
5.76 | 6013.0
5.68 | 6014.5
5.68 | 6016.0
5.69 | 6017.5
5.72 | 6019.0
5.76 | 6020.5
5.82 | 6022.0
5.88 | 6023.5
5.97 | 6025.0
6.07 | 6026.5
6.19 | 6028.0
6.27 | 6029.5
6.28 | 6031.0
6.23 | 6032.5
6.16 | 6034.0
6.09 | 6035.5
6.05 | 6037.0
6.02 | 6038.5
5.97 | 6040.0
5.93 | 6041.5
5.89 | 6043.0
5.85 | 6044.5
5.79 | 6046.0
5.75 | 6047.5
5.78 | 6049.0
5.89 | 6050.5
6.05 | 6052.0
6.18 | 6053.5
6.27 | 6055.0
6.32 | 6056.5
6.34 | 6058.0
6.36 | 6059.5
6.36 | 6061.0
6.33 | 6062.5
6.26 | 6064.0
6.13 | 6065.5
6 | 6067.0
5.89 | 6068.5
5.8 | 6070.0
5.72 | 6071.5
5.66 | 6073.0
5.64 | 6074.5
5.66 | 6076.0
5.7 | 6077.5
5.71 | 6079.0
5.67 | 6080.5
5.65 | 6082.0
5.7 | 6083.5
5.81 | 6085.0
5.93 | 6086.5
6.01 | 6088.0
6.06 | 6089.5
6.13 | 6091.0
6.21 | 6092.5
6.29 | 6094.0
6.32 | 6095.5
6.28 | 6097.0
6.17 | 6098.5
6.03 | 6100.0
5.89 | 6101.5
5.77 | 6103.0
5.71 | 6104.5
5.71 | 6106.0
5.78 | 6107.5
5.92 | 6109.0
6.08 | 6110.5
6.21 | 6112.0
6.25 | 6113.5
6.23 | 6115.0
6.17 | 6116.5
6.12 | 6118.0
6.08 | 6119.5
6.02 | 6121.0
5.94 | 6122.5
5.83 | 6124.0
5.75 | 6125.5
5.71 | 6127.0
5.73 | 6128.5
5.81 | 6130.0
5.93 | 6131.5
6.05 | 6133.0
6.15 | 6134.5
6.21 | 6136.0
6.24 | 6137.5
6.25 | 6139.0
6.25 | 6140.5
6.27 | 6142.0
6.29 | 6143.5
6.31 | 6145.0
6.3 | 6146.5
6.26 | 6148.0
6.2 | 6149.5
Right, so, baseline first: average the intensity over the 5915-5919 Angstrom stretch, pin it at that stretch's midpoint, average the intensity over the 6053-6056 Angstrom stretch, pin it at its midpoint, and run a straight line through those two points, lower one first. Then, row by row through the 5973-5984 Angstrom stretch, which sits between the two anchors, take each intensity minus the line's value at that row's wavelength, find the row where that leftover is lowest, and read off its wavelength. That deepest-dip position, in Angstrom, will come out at 5983.0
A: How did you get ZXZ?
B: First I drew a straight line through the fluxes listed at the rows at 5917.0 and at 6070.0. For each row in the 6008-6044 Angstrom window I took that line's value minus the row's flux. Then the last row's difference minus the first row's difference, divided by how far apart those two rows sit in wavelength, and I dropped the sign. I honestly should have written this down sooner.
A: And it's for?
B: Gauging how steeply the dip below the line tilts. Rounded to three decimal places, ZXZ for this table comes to 0.012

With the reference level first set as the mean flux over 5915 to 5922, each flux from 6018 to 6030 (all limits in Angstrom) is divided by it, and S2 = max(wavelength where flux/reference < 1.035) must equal 6019.0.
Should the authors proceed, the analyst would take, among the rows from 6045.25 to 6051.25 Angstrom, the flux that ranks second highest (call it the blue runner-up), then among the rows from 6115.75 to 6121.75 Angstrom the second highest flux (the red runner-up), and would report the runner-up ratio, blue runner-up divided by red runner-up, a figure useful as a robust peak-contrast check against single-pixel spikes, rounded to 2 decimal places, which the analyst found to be 0.95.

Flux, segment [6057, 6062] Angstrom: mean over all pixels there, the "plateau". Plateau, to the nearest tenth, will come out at 6.4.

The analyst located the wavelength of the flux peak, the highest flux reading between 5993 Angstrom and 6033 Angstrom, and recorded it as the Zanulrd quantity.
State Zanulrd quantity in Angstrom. 6005.5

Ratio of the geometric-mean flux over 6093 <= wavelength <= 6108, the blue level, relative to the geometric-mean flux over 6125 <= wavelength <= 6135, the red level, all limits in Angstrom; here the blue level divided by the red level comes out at 1.02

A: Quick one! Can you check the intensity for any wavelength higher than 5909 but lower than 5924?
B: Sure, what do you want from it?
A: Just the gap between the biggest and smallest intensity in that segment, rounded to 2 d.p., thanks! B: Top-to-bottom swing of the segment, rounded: 0.74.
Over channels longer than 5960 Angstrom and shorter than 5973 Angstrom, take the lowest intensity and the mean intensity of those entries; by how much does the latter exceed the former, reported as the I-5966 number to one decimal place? 0.1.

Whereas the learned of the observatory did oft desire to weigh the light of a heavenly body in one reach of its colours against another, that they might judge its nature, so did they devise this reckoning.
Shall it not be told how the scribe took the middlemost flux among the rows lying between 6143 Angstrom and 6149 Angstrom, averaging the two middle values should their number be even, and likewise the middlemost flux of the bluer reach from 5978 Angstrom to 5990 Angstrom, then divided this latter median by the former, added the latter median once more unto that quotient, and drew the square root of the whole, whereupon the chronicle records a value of 2.62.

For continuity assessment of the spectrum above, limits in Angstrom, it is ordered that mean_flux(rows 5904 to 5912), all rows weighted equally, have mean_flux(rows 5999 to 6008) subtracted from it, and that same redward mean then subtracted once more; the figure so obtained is -6.4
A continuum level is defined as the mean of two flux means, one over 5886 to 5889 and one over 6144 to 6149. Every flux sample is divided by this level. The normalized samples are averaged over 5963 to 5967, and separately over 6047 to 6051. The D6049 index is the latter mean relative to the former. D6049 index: 0.96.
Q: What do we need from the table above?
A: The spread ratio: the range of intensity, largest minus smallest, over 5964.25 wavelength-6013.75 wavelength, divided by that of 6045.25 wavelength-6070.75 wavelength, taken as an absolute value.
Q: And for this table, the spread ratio 1.6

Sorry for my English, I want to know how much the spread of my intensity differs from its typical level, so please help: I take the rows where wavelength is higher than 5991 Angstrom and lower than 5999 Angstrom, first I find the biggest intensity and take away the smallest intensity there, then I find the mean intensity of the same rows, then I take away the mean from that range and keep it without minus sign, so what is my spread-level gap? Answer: 5.42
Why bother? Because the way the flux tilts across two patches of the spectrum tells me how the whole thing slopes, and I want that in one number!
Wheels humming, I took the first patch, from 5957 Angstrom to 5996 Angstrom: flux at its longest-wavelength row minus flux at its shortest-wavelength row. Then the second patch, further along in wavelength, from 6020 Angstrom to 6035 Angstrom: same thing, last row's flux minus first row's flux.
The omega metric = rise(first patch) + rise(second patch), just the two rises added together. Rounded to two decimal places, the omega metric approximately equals 0.36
